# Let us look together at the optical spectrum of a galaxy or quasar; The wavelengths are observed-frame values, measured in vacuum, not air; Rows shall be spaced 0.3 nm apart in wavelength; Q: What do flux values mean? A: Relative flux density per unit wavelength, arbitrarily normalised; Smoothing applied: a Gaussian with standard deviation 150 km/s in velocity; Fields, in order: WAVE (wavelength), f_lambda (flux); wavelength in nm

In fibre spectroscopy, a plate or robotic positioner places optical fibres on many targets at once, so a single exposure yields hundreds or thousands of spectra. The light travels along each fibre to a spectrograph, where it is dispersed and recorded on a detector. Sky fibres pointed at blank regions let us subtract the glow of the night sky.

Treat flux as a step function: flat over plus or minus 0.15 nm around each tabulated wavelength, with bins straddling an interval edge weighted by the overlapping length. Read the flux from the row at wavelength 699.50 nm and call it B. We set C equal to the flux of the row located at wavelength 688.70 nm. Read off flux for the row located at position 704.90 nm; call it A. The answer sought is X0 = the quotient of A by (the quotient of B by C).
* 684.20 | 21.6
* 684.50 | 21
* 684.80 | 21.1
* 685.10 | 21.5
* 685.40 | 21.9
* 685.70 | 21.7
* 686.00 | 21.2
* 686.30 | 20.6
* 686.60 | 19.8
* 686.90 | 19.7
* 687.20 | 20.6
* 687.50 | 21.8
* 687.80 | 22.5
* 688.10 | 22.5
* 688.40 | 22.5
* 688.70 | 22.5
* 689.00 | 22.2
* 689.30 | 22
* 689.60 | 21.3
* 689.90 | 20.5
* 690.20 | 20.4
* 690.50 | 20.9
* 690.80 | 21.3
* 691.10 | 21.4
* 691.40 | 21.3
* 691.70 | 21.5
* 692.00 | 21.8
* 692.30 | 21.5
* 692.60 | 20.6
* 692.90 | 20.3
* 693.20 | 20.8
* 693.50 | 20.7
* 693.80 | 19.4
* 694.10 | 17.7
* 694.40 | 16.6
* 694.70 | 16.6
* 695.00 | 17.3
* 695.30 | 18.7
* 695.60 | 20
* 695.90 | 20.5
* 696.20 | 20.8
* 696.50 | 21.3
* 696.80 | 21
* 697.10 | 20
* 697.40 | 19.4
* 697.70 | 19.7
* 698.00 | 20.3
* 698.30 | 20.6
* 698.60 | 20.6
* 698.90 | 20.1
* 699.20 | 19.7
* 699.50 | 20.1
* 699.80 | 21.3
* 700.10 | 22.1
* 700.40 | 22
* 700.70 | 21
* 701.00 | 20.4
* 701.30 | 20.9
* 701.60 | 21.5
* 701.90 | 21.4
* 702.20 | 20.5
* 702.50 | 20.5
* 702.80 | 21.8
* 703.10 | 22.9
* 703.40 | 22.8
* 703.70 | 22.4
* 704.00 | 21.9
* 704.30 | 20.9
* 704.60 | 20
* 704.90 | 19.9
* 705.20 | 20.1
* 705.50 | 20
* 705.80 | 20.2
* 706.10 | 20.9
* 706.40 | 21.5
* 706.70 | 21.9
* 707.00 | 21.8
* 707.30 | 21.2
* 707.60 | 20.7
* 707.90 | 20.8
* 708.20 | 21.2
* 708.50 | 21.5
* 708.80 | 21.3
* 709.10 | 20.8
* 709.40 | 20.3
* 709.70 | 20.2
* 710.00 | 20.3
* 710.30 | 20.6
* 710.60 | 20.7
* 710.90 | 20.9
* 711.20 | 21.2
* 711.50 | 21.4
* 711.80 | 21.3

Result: 22.3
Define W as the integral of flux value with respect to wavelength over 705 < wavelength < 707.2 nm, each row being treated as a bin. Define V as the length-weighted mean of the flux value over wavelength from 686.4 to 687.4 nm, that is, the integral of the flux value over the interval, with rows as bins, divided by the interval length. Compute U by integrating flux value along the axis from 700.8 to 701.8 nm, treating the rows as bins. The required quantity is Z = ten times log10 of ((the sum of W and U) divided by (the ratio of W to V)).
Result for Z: 14.7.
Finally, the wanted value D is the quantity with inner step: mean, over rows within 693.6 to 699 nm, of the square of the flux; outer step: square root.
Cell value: 19.5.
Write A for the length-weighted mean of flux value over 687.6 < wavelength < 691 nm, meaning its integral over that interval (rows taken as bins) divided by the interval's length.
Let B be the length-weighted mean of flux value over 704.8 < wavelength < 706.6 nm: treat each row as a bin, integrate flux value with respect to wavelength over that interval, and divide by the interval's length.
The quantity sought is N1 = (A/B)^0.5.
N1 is 1.03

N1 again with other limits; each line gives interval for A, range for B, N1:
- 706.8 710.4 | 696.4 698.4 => 1.01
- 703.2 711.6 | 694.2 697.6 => 1.04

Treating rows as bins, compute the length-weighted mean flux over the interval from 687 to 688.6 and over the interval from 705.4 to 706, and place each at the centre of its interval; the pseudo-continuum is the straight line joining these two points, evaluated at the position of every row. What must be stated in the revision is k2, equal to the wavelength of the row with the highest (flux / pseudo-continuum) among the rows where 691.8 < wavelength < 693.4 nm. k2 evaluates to 692.00 nm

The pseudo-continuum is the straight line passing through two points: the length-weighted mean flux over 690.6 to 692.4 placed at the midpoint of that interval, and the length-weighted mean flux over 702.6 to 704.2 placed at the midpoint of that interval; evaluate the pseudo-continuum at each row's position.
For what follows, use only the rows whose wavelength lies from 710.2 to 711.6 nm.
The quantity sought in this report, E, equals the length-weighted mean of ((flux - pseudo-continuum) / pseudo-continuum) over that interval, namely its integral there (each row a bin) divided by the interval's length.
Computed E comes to -0.079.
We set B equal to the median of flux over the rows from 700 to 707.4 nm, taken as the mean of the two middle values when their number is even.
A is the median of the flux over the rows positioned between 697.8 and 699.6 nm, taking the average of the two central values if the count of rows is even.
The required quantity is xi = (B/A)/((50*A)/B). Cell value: 0.0220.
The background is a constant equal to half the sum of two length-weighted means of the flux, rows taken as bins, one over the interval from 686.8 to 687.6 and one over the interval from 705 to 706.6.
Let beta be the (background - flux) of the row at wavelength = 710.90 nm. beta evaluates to -0.3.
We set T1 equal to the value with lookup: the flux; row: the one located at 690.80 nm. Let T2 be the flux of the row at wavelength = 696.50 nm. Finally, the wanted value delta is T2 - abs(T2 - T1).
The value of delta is 21.3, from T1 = 21.3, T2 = 21.3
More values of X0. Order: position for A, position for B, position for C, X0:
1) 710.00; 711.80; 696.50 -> 20.3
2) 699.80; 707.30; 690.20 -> 20.5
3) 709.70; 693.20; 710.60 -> 20.1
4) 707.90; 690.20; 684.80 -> 21.5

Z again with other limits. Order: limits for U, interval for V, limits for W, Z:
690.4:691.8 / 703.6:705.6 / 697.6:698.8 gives 16.6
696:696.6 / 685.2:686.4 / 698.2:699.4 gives 15.1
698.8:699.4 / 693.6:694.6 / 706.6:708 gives 14.0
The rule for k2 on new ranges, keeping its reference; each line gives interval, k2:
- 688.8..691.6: 689.00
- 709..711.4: 711.20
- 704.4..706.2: 706.10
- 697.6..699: 698.60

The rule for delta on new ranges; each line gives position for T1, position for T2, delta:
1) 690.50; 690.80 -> 20.9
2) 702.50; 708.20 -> 20.5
